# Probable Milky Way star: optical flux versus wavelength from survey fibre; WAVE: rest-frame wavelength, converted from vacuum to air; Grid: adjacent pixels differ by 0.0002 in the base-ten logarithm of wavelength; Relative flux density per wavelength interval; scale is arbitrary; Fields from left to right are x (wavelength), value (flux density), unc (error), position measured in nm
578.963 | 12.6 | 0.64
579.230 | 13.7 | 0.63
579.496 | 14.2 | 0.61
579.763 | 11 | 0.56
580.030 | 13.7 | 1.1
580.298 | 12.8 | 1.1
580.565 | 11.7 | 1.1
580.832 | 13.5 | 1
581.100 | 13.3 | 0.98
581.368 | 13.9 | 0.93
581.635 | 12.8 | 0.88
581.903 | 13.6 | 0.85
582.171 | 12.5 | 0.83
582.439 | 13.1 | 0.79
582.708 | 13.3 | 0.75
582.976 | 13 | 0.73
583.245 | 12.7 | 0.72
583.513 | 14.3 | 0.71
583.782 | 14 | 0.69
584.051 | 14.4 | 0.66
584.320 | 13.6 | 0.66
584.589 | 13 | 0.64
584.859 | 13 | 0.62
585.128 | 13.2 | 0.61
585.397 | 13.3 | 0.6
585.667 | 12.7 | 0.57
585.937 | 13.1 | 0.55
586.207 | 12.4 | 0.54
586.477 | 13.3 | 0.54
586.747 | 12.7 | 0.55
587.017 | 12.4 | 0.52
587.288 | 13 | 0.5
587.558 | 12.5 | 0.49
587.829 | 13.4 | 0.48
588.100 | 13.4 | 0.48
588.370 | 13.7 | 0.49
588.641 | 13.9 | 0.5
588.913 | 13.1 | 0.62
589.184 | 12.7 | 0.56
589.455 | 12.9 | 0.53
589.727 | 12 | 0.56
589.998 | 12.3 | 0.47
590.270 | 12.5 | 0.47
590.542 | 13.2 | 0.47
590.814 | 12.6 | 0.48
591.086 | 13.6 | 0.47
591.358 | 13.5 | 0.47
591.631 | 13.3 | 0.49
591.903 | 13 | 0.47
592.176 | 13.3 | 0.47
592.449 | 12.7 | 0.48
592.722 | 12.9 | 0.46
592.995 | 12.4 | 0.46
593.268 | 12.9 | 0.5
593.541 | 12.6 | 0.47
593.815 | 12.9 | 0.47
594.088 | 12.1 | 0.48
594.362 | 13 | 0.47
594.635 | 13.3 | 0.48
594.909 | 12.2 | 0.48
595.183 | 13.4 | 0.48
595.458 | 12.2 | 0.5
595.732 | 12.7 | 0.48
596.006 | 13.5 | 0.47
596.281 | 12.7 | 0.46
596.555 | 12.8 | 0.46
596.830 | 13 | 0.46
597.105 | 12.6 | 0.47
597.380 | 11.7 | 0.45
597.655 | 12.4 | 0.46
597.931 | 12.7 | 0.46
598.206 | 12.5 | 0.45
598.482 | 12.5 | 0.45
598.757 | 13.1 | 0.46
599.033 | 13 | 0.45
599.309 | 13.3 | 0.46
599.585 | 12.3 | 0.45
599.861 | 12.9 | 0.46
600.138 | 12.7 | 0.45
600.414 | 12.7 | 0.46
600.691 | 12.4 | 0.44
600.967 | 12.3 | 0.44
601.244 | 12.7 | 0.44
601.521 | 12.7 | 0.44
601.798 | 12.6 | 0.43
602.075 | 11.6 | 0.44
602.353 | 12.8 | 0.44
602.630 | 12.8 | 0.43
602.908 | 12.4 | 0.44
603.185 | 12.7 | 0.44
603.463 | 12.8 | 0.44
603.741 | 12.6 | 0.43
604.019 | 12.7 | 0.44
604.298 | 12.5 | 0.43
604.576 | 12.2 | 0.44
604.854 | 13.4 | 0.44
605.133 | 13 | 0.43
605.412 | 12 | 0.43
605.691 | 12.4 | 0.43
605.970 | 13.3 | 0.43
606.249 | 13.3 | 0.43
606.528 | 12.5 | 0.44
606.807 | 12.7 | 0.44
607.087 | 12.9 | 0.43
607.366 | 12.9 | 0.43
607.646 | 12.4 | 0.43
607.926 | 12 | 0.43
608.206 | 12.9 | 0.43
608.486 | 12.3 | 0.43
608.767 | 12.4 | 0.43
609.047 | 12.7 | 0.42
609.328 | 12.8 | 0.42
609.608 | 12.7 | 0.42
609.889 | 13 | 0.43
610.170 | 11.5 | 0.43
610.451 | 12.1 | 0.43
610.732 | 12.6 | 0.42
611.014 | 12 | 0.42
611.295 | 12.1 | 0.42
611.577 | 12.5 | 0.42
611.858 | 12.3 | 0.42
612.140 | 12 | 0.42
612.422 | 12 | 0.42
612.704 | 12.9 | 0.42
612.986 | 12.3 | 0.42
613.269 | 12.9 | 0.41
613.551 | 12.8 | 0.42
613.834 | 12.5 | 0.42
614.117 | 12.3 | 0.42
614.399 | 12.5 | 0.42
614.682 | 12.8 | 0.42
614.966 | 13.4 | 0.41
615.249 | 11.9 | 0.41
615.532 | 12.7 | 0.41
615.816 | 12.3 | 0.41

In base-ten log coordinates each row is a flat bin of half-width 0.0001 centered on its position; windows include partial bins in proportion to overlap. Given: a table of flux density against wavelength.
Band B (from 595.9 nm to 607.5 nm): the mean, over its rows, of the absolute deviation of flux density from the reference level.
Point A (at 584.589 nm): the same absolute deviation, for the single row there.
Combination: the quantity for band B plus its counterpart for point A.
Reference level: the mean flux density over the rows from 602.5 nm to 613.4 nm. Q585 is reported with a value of 0.77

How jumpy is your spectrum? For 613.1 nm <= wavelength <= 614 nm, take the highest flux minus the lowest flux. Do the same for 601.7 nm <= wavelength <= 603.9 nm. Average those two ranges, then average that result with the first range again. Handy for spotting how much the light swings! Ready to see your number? 0.60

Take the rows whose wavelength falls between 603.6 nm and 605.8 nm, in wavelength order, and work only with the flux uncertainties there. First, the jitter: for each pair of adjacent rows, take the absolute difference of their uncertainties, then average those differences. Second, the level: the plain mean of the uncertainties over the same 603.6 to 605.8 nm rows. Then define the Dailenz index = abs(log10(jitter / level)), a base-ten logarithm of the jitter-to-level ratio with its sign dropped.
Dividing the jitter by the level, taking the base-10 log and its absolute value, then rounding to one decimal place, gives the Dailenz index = 1.9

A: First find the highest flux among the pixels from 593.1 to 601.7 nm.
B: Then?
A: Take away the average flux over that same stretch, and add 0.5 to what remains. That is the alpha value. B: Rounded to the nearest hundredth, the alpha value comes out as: 1.30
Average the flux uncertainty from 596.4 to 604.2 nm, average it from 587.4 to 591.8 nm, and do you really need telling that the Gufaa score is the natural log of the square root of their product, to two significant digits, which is -0.75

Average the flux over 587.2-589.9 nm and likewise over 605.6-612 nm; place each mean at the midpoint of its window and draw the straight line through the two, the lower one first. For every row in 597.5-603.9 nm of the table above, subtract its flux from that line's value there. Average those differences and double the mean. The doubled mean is 0.23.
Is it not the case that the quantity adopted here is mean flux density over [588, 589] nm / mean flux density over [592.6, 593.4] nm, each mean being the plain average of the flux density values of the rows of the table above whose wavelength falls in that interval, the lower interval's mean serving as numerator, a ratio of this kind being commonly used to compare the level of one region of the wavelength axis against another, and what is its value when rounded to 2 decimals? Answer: 1.06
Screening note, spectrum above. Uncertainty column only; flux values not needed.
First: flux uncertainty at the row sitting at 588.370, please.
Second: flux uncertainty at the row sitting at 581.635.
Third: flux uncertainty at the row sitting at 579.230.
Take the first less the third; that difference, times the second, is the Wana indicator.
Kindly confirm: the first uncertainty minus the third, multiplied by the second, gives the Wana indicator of -0.123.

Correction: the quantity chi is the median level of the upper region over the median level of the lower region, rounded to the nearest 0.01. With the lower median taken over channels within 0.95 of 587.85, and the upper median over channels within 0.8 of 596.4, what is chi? 0.95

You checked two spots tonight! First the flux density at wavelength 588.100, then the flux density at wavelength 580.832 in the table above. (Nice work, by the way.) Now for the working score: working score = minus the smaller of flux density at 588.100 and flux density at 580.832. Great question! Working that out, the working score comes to -13.4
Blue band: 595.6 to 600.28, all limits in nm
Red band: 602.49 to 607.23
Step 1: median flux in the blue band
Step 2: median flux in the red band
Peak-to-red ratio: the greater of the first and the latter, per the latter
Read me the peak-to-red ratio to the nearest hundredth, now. 1.00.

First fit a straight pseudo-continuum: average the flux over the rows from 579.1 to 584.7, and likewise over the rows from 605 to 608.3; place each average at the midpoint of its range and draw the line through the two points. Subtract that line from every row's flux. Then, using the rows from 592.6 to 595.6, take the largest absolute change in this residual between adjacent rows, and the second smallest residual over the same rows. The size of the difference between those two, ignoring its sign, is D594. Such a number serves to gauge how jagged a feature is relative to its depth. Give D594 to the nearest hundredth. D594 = 1.96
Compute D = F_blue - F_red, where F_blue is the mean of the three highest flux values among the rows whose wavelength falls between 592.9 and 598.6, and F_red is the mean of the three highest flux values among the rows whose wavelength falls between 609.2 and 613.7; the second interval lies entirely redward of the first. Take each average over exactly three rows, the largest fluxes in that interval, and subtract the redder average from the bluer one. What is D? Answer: 0.47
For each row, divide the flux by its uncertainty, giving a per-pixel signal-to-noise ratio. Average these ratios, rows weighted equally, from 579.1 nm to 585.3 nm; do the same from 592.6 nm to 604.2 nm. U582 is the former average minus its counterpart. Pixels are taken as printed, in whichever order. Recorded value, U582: -10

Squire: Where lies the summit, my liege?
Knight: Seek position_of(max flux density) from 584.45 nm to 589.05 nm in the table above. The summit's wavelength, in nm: 588.641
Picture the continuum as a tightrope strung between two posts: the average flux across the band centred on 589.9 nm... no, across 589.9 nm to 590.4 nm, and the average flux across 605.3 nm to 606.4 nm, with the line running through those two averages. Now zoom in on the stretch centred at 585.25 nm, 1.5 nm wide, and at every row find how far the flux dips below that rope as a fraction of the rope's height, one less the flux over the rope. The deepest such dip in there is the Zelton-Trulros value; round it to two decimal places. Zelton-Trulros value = -0.03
